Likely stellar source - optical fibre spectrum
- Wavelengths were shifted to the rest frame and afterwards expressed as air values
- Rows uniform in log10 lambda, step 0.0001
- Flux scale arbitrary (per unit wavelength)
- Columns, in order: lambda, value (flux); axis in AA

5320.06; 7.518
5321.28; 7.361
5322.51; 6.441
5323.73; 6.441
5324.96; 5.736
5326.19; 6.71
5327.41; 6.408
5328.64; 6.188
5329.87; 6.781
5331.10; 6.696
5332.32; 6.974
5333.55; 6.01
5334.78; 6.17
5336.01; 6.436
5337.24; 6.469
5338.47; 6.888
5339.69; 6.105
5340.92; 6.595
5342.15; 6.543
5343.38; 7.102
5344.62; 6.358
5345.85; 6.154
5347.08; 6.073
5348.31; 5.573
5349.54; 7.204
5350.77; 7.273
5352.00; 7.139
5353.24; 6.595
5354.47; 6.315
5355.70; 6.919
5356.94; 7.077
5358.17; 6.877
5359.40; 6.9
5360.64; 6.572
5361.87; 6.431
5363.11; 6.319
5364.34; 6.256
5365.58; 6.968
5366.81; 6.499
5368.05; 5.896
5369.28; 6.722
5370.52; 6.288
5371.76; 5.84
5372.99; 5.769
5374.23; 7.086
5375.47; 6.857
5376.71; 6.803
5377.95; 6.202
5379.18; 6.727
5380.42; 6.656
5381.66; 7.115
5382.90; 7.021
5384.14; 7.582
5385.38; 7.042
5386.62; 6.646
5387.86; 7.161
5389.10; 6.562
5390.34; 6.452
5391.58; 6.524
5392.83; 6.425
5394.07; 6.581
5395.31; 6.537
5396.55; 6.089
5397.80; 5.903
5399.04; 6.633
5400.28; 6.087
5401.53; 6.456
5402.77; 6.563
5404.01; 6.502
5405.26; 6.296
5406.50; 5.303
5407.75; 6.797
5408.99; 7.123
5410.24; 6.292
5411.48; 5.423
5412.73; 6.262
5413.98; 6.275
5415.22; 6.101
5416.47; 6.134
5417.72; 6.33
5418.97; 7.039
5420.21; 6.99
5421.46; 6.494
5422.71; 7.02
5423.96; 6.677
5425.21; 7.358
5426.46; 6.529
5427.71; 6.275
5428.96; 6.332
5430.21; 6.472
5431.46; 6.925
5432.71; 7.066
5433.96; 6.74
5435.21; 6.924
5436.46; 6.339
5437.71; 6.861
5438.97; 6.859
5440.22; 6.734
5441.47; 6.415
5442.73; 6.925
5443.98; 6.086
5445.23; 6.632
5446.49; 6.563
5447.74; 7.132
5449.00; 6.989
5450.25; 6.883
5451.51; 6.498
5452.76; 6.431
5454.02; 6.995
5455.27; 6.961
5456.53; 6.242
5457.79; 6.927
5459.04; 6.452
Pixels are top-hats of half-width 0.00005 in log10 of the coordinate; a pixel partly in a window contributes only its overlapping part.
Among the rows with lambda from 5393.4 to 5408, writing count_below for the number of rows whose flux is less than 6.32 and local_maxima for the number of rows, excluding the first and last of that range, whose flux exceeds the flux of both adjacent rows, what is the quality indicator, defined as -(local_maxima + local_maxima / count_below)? -2.4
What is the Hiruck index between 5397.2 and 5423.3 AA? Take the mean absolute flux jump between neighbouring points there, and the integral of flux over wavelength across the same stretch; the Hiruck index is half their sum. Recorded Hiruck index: 84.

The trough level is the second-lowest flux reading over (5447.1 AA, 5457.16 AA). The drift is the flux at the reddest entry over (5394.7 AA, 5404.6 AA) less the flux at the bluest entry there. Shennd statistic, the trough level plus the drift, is 6.4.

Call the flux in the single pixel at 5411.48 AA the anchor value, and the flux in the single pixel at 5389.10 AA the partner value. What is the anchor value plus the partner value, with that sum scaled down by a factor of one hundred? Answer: 0.120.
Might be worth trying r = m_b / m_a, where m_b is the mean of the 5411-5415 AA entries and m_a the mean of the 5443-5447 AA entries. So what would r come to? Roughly 0.93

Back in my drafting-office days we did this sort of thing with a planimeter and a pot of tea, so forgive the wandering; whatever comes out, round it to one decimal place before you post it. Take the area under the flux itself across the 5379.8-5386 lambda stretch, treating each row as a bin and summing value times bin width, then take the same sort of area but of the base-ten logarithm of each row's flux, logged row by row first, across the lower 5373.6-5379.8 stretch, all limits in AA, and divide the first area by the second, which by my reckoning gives 8.6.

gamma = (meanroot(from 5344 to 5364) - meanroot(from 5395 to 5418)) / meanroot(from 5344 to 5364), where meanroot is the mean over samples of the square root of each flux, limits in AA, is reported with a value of 0.026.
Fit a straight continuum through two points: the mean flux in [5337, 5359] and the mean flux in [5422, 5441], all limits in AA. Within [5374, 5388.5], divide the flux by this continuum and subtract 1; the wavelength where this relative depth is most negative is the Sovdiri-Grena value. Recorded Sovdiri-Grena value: 5377.95 AA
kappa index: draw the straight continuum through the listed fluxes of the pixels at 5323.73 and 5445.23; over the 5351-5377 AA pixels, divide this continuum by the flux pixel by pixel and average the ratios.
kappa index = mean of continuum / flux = 0.99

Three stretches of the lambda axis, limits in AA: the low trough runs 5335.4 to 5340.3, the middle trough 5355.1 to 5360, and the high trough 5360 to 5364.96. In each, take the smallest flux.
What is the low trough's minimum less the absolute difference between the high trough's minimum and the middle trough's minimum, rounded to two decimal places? 5.48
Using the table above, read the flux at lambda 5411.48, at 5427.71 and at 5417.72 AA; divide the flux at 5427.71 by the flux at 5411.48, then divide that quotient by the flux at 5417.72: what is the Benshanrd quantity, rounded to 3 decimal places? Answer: 0.183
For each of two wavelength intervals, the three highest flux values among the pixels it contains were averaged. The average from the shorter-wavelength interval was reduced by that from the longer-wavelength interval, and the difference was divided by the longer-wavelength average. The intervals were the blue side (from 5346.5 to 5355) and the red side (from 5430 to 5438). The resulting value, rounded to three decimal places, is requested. 0.034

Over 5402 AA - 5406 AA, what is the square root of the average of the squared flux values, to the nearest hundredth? 6.45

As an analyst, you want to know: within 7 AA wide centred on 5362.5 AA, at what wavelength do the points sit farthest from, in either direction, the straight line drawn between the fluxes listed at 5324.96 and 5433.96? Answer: 5365.58 AA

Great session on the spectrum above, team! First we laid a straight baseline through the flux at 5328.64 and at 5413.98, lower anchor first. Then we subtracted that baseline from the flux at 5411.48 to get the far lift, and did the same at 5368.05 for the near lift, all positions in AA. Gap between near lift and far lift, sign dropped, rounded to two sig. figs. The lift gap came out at 0.52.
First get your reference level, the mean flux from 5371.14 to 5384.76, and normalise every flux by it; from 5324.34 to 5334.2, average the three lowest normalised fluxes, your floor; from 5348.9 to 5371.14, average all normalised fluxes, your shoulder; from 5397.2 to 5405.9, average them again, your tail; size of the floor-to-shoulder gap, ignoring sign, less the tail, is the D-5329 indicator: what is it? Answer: -0.84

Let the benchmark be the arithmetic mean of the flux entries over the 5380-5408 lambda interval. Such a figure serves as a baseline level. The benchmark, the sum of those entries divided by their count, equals 6.56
